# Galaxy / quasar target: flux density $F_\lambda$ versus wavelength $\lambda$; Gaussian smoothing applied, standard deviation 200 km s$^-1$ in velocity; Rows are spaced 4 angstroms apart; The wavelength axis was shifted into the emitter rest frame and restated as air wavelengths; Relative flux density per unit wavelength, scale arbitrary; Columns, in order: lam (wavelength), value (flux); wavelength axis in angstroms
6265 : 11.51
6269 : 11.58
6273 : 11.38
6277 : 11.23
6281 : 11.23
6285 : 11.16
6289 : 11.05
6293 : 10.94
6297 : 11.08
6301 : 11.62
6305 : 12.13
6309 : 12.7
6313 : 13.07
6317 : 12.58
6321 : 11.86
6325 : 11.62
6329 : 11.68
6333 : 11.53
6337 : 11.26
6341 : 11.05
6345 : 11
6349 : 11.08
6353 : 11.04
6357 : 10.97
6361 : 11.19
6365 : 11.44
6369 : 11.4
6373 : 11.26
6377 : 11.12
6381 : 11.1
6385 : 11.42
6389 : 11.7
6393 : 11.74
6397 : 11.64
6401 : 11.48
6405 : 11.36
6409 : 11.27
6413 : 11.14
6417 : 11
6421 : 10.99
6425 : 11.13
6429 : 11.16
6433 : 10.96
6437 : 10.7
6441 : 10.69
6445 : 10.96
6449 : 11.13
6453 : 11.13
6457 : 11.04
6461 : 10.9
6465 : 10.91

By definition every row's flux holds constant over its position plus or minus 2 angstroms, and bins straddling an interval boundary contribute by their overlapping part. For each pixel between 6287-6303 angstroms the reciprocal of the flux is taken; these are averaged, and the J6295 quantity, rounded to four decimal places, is 0.0896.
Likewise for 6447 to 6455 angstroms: 0.0898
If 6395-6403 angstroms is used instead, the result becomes 0.0865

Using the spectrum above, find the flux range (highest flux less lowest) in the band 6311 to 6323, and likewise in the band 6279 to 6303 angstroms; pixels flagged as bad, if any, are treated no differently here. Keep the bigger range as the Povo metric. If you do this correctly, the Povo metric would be 1.2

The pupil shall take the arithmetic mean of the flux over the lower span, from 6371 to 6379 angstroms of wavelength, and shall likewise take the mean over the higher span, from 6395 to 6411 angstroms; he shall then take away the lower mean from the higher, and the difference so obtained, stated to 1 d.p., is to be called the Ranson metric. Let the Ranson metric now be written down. 0.2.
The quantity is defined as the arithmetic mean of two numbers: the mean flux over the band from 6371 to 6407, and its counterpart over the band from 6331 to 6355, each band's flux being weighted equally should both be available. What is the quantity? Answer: 11.3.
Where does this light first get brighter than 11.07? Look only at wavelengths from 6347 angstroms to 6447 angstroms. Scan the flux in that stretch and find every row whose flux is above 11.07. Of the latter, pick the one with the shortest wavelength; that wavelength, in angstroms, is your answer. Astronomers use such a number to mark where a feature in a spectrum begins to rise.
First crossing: 6349 angstroms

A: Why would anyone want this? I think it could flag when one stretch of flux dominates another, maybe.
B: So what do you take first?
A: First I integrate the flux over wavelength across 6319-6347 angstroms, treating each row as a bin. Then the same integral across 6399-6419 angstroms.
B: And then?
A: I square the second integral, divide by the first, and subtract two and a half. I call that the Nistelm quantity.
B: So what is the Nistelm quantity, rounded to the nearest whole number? 156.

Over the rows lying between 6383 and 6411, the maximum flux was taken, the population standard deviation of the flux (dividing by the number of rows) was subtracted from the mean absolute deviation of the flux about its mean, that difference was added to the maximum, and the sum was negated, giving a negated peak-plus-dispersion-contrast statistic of -11.7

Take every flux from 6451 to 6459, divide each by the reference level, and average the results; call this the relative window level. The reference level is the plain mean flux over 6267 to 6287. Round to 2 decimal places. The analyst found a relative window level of 0.98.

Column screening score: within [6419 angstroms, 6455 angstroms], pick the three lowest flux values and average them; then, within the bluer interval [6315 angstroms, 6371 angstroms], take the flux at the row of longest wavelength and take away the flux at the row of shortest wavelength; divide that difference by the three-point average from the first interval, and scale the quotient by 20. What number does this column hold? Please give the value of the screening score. -2.2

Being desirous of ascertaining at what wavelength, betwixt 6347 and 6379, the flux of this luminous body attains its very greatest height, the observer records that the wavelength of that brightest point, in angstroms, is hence 6365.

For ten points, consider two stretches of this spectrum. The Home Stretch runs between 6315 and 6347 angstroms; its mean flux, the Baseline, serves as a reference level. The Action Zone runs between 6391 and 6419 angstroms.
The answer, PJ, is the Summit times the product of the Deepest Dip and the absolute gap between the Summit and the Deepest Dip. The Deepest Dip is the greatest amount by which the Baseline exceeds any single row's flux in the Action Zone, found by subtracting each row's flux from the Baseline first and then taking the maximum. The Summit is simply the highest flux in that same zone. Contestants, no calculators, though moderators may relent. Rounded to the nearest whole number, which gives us 75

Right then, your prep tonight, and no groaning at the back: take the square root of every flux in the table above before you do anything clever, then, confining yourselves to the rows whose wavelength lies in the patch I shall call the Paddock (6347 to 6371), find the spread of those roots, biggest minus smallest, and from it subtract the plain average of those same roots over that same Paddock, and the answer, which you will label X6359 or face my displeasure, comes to -3.27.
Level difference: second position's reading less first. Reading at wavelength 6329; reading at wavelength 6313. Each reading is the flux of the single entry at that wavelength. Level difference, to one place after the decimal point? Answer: 1.4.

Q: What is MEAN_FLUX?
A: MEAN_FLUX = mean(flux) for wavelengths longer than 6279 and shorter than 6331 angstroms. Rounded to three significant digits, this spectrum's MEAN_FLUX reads 11.7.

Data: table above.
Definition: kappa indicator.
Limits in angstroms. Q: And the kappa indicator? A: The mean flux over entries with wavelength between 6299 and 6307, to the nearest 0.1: 11.9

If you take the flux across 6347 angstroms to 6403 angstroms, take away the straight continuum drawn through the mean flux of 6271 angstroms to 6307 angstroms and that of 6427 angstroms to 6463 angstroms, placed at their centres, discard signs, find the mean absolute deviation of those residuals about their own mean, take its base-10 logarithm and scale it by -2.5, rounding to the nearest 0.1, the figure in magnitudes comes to 1.9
